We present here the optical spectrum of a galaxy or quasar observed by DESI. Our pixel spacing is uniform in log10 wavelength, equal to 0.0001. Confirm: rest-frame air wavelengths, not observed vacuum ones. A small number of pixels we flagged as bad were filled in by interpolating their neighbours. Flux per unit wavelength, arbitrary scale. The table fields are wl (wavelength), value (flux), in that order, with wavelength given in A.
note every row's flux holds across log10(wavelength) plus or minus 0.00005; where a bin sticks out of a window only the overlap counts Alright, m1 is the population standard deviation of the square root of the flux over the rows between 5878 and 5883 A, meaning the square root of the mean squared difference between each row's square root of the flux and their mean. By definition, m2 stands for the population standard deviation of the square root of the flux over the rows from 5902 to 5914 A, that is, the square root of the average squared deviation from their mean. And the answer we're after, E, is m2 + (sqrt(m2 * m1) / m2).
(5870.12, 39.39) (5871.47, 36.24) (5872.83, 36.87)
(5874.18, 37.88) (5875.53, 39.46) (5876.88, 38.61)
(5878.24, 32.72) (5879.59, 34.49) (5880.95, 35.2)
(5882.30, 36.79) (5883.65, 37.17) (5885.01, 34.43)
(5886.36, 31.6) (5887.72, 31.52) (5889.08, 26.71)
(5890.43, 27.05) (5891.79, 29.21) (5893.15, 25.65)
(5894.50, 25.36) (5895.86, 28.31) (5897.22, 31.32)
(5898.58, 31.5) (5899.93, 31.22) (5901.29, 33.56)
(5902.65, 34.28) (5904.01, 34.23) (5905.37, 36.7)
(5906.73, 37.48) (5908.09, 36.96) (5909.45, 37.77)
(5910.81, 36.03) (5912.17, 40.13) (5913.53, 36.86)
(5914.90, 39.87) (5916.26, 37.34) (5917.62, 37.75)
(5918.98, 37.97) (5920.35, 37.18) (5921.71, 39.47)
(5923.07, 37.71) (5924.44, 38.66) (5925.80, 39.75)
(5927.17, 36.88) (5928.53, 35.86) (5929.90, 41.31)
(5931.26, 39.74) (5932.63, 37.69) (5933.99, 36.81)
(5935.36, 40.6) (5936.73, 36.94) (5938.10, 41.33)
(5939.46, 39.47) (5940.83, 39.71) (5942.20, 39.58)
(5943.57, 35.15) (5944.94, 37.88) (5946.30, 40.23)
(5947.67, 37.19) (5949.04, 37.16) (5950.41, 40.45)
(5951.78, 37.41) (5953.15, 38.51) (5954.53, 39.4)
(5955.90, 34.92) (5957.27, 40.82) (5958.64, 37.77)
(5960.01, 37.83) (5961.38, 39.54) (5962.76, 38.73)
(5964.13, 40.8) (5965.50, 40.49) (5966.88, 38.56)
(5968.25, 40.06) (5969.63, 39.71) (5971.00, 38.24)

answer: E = 1.1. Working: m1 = 0.12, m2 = 0.140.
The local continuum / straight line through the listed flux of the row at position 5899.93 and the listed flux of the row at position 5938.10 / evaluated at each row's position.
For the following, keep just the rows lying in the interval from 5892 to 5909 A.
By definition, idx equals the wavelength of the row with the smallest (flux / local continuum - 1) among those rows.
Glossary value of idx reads 5894.50 A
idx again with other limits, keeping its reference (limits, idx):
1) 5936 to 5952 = 5943.57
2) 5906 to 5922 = 5920.35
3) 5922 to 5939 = 5936.73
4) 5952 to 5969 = 5955.90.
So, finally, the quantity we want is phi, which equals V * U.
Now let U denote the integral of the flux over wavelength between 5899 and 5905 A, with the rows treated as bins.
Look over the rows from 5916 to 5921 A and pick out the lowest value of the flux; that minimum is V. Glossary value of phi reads 7461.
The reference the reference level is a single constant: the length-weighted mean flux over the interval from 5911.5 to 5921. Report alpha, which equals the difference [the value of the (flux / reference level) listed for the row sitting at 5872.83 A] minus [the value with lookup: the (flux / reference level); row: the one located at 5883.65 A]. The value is -0.01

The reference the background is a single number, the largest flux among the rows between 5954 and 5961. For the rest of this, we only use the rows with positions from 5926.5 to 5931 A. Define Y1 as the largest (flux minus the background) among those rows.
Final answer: 0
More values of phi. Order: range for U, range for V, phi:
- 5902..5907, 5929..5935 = 6538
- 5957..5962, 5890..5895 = 4930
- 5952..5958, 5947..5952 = 8541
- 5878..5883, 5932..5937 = 6449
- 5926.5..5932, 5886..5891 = 5649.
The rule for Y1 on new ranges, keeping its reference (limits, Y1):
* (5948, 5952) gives 0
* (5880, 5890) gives -4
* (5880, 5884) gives -4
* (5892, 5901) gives -9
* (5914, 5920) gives -1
